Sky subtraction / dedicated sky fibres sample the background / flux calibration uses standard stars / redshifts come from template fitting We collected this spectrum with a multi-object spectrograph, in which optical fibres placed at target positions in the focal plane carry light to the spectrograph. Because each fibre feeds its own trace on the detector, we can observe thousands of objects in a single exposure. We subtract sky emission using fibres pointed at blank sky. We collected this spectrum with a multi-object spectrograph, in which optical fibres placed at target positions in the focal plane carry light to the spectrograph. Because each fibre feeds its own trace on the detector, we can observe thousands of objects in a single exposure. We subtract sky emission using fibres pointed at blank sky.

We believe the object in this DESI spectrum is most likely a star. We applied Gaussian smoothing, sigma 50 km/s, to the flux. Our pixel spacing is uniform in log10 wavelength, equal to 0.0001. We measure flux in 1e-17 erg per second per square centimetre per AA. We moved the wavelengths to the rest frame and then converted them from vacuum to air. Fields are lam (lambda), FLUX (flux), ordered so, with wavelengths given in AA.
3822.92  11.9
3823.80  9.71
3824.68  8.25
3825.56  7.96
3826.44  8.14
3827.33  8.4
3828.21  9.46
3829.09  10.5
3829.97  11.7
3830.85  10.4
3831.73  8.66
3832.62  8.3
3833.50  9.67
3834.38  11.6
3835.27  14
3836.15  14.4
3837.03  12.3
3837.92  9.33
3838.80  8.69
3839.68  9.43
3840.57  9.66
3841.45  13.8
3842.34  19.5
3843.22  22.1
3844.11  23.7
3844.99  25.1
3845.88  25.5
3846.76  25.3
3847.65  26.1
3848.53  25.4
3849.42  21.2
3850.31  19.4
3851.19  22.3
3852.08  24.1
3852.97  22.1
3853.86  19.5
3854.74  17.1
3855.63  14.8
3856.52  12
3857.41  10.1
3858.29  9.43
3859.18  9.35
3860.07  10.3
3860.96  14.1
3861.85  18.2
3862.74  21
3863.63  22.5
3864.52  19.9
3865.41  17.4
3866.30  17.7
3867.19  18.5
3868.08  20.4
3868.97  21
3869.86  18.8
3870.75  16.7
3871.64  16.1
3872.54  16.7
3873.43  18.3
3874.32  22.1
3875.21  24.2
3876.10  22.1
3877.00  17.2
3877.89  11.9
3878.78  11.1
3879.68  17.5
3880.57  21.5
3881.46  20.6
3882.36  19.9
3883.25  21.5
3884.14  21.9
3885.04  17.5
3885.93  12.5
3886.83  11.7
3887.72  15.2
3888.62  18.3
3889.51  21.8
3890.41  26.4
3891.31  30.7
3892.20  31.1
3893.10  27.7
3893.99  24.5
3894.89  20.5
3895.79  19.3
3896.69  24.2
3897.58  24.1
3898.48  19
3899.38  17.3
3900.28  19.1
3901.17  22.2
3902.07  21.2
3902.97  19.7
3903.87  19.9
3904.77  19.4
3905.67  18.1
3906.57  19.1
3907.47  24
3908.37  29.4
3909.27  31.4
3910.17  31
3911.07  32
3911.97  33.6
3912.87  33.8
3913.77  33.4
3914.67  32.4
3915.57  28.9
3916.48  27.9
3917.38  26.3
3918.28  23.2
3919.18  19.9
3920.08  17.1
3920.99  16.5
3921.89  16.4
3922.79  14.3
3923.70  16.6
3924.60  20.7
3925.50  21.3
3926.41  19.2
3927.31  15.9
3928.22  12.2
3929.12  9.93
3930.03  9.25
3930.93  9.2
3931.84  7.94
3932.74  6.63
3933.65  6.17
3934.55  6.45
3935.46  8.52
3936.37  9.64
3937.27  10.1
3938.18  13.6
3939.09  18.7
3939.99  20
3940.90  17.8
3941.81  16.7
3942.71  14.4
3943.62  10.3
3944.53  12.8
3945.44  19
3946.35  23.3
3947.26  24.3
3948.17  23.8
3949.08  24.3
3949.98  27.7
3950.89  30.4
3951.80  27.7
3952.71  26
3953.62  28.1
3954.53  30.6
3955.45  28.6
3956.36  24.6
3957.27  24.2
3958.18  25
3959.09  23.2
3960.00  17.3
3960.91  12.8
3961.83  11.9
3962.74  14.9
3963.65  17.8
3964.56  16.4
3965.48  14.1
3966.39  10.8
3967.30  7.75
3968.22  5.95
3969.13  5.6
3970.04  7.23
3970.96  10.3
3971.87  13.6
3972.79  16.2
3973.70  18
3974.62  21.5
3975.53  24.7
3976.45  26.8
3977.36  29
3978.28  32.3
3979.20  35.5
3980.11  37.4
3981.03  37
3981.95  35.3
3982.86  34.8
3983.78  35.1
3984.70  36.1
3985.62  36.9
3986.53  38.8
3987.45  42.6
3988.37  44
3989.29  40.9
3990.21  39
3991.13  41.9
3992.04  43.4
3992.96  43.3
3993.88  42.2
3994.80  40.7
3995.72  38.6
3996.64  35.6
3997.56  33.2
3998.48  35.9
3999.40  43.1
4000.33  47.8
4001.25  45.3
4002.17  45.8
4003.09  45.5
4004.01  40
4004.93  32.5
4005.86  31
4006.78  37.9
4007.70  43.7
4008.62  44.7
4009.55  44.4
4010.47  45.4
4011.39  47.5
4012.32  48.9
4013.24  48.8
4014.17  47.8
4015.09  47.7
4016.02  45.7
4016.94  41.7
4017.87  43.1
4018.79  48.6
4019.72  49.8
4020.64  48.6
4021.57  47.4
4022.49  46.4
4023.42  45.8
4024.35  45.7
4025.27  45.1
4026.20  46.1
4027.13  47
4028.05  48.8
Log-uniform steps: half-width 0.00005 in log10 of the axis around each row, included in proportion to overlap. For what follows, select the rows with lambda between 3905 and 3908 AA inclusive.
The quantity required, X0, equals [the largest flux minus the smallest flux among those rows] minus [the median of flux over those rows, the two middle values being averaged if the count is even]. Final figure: -13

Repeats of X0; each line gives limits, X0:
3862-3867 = -15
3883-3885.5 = -17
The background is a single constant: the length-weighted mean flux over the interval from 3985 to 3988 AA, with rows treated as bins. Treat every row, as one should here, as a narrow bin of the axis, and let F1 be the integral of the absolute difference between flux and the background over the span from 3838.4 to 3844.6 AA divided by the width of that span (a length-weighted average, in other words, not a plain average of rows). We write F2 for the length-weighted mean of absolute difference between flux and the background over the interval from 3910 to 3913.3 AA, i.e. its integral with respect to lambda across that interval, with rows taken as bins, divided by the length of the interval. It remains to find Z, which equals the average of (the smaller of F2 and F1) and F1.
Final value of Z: 15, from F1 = 24.0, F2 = 7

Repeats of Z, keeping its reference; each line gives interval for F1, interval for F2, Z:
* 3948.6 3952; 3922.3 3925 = 12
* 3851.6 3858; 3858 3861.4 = 22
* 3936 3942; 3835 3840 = 24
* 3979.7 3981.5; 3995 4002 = 2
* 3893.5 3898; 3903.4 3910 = 16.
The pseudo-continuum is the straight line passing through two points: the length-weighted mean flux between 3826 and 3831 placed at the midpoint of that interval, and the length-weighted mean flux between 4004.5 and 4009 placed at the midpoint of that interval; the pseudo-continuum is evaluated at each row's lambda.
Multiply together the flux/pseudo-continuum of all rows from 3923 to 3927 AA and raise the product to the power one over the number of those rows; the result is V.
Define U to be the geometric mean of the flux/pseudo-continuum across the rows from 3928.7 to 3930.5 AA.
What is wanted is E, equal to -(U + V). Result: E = -1.1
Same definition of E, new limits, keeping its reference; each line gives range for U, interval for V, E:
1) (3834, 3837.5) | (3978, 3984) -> -2.2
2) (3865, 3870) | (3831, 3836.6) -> -2.2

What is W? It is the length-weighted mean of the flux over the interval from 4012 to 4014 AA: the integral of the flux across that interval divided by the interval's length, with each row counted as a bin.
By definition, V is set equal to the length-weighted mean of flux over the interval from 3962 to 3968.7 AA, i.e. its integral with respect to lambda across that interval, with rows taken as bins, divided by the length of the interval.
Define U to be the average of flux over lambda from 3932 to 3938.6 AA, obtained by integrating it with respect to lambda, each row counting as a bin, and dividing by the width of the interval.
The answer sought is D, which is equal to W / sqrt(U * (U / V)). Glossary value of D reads 19.8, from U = 9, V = 12.5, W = 48.6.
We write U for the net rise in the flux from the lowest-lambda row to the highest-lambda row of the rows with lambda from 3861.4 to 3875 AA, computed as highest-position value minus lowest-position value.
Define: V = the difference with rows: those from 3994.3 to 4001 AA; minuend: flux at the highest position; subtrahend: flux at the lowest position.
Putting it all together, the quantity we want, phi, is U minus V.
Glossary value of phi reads -3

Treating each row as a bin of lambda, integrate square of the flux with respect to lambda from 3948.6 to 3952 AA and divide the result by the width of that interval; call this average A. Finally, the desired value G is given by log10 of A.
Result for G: 2.9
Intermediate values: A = 762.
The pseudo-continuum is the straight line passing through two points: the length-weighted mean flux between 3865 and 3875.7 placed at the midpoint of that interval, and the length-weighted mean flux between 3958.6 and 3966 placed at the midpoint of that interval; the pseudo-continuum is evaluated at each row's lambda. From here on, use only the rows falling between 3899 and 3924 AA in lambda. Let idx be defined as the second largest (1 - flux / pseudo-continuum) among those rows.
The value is 0.05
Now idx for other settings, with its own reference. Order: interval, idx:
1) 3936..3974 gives 0.62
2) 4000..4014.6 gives -1.22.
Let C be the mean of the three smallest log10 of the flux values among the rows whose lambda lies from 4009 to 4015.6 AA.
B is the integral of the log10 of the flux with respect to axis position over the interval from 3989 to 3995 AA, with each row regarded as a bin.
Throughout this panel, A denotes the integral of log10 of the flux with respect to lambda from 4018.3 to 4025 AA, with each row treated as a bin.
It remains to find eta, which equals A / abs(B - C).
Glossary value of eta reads 1.39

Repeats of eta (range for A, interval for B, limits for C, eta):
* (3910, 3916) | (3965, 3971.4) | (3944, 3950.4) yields 1.94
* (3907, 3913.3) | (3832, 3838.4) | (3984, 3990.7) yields 1.83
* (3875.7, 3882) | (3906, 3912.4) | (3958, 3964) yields 0.95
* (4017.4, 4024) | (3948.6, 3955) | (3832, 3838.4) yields 1.33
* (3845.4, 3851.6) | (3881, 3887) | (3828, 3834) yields 1.30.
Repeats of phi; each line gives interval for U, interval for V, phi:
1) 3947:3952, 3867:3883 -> 2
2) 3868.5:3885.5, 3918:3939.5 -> 1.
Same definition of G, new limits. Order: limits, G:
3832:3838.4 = 2.1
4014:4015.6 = 3.4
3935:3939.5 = 2.2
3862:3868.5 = 2.6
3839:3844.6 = 2.5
